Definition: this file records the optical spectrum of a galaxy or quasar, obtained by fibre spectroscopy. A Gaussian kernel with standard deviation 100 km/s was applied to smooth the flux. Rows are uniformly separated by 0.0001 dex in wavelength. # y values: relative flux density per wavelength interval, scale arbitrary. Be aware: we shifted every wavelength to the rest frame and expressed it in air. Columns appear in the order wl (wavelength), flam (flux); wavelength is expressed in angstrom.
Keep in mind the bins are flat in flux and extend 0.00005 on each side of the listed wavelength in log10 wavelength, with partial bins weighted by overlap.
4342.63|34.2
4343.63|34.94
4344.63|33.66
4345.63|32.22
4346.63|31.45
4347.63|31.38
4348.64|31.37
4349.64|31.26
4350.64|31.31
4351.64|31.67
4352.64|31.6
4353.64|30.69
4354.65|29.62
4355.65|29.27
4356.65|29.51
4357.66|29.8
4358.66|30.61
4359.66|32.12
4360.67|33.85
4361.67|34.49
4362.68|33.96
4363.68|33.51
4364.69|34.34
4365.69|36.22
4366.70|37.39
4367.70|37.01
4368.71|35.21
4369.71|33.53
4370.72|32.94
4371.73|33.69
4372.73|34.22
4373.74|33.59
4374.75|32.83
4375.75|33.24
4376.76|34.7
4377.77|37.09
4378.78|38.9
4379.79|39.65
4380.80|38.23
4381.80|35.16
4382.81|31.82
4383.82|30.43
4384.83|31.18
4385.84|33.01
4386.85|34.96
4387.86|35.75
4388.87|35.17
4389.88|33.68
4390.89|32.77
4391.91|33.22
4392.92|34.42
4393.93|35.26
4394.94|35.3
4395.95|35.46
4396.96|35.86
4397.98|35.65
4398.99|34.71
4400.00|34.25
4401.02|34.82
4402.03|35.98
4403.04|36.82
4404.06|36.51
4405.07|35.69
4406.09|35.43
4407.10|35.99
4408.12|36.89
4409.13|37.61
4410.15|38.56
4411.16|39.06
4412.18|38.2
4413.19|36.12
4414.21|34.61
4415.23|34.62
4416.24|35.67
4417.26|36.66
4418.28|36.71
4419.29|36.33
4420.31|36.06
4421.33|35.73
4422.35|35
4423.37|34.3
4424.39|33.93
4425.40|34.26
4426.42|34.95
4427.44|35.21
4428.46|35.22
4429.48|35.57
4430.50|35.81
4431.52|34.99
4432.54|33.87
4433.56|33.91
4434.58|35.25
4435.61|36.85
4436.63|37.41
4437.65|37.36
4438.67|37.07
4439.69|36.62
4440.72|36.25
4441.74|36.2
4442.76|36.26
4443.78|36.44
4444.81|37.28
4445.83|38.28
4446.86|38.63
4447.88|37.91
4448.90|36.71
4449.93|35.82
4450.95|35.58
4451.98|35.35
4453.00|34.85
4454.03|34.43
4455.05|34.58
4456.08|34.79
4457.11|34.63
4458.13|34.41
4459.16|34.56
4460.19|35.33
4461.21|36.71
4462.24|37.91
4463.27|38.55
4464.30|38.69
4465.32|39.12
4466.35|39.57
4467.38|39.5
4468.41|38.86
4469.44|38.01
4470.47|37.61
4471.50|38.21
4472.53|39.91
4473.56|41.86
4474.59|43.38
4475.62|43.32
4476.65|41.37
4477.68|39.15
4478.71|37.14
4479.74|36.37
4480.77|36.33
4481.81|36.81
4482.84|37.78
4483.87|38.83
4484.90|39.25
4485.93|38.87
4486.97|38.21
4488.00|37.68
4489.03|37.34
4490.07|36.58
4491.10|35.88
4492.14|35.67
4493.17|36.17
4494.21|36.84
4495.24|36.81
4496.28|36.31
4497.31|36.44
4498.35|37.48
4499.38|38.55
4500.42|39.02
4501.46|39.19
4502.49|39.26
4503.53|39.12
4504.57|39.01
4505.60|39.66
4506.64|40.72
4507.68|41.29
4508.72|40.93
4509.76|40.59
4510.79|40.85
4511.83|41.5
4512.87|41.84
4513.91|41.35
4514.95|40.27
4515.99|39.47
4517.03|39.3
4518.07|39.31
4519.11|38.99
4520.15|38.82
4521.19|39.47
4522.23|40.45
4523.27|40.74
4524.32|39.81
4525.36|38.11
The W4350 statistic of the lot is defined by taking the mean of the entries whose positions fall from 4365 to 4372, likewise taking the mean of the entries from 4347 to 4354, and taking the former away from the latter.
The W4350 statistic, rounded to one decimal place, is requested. -3.8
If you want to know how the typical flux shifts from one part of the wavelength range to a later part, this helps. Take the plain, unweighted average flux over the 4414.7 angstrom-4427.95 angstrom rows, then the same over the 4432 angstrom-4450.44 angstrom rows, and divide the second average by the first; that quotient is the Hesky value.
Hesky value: 1.03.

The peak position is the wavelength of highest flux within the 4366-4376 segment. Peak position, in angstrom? 4366.70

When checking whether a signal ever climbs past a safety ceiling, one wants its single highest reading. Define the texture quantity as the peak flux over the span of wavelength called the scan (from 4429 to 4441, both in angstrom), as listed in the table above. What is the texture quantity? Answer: 37.41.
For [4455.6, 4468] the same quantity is 39.57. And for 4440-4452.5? 38.63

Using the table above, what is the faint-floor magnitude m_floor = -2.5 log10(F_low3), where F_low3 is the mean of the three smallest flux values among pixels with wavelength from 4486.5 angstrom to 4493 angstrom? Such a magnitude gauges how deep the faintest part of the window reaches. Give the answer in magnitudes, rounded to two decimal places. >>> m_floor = -3.89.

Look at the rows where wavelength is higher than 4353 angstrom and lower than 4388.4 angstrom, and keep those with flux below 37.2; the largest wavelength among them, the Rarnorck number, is 4387.86 angstrom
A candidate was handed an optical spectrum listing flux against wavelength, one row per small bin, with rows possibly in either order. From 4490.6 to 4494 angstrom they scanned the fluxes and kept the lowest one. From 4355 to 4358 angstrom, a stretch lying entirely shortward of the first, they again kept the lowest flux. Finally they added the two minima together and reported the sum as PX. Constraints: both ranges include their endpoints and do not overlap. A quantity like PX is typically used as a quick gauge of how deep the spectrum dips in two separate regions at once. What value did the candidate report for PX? 65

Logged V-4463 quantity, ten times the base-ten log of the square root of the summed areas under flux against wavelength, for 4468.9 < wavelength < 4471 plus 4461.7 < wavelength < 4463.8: 11.0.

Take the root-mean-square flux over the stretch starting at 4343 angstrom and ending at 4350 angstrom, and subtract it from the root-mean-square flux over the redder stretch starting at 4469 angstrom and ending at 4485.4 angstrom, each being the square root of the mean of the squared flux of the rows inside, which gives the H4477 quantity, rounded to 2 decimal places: 6.79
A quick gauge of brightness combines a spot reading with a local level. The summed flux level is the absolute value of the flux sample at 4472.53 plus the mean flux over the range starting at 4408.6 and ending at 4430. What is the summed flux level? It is 76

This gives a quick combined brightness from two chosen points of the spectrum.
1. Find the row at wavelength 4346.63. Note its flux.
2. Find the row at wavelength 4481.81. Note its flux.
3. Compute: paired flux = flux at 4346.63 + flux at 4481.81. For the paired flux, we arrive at 68.3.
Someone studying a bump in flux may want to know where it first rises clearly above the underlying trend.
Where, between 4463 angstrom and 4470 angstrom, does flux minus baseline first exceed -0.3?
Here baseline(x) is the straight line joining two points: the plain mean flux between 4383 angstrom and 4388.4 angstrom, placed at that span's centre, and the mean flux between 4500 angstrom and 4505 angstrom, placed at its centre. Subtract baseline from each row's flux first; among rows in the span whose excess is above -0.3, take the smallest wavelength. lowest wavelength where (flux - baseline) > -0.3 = 4463.27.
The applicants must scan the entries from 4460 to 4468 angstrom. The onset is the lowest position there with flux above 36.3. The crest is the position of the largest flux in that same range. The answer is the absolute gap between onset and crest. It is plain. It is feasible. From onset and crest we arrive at 5.1 angstrom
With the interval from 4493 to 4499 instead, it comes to 4.1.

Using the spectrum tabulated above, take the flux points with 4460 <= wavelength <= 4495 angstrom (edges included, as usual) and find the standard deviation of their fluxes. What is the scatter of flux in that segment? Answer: 2.0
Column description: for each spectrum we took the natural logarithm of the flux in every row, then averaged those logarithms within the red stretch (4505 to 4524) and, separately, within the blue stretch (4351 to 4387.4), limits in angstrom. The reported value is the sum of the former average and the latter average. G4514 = 7.21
